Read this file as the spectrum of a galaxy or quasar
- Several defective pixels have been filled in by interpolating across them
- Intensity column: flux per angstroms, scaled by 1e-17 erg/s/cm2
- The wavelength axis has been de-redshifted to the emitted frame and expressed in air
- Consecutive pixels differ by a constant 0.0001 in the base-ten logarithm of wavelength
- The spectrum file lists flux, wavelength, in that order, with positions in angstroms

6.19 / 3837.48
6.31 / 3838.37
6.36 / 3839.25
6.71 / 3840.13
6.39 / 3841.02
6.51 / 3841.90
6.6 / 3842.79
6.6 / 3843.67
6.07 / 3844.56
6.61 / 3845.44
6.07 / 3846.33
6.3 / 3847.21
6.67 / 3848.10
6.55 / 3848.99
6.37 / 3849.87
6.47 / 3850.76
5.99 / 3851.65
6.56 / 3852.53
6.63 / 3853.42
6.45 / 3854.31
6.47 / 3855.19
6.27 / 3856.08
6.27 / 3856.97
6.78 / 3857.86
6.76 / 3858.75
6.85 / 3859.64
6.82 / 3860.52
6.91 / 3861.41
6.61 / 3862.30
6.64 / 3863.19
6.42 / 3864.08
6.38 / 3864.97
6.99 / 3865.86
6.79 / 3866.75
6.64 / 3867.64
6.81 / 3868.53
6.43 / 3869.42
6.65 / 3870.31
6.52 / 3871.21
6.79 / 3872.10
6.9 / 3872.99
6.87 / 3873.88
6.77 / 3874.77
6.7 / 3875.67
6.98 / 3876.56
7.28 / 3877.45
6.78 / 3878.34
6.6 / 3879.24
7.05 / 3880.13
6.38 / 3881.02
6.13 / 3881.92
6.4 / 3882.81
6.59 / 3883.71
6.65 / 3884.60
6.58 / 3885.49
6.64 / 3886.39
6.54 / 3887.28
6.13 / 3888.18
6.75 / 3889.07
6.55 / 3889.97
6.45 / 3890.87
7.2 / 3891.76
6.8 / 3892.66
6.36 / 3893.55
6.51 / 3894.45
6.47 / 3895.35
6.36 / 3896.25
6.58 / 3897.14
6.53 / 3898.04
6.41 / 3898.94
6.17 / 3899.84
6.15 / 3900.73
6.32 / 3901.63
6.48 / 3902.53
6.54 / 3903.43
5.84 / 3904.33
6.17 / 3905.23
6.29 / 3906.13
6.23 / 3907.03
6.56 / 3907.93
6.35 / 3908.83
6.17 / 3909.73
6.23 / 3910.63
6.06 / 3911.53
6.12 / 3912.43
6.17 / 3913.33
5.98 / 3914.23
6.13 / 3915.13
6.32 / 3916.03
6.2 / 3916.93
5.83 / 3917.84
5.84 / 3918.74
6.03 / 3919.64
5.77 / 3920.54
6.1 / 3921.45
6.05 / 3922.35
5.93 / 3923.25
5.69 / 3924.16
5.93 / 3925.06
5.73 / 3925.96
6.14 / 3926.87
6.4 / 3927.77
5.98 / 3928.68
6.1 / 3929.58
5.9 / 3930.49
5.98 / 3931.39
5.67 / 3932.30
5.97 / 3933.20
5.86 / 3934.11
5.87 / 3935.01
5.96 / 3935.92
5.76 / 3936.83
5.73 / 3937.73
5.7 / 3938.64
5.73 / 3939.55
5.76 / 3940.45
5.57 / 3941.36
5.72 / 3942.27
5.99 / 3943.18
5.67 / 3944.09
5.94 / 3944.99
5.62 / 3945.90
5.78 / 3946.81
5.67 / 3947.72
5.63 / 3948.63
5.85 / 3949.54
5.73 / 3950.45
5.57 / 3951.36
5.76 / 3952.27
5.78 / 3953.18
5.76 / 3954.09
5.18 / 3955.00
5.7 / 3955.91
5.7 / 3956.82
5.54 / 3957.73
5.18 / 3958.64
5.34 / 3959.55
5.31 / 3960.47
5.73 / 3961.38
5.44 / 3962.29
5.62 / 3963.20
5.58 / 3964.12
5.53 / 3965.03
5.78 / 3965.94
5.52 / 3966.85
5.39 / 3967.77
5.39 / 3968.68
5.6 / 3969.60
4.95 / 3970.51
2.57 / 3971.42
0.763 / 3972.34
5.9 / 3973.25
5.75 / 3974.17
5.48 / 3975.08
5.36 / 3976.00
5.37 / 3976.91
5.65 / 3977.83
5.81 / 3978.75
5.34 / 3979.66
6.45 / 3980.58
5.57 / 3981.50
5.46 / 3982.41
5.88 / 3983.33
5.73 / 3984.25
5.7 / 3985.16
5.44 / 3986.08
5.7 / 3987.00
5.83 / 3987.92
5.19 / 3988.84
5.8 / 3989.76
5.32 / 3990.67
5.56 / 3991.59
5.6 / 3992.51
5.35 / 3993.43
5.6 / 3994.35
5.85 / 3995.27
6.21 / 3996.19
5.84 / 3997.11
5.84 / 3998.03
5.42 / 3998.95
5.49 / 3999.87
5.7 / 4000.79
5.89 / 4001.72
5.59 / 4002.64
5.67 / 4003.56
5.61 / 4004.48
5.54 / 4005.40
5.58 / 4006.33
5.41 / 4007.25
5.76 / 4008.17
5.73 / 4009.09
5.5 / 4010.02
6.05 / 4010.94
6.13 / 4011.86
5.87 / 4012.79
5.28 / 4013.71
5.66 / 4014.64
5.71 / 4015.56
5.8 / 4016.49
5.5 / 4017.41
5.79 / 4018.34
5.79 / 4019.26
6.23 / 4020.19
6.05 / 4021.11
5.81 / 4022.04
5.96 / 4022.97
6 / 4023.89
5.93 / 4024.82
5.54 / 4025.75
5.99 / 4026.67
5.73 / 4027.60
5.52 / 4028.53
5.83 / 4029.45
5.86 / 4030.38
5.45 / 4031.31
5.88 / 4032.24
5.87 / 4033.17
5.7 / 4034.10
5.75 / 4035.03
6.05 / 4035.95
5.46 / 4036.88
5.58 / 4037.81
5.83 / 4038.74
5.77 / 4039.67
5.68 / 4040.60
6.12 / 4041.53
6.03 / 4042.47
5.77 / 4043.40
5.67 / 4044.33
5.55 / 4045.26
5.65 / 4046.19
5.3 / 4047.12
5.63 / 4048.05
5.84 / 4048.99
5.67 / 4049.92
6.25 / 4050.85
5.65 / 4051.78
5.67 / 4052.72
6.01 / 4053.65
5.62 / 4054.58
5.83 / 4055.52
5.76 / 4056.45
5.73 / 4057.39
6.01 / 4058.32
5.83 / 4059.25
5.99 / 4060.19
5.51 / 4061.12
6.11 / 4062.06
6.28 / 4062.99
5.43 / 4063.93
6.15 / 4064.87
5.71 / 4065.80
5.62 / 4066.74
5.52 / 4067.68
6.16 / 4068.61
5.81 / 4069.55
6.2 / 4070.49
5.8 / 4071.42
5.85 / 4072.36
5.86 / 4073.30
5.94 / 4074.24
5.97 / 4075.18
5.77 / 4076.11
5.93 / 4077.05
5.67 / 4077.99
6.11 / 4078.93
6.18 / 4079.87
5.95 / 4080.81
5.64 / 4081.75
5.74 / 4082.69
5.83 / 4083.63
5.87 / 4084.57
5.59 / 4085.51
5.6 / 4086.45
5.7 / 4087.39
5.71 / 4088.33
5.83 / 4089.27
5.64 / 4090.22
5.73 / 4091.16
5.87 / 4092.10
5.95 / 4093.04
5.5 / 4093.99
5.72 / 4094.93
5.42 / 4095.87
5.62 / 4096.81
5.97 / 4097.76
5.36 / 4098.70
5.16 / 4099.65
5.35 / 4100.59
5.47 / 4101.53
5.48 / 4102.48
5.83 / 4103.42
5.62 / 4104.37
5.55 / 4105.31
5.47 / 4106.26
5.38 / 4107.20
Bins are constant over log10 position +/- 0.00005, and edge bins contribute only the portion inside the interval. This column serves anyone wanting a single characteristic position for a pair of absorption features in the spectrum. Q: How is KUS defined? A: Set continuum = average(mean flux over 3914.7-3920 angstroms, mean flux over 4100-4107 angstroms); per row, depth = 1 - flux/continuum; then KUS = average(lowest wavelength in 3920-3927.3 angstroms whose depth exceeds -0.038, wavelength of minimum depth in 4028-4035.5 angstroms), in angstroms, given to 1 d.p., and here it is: 3976.4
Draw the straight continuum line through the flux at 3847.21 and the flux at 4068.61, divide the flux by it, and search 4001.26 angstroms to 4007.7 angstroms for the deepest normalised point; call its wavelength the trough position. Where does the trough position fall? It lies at 4007.25 angstroms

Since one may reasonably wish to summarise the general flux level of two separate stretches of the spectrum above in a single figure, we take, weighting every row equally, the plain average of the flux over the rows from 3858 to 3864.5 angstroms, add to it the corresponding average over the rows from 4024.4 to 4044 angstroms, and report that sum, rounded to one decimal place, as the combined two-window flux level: 12.5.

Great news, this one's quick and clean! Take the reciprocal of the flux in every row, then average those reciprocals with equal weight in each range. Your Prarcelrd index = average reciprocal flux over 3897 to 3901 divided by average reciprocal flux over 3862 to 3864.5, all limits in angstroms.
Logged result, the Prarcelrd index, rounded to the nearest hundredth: 1.03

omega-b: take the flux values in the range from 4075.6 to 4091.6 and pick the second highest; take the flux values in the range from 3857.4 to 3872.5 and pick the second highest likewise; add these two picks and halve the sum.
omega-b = 6.5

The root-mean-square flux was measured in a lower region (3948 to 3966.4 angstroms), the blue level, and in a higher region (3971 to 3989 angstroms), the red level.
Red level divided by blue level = 0.97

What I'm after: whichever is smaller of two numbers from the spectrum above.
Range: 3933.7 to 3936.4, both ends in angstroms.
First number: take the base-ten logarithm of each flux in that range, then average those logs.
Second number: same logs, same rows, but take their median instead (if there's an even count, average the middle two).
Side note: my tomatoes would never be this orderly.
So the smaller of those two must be 0.769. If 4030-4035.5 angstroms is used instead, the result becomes 0.760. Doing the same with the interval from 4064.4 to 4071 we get 0.764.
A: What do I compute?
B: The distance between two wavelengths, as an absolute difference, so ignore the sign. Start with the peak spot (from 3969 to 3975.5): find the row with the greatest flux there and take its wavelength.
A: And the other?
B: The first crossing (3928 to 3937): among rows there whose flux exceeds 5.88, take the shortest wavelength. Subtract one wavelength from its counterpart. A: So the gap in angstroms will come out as 44.6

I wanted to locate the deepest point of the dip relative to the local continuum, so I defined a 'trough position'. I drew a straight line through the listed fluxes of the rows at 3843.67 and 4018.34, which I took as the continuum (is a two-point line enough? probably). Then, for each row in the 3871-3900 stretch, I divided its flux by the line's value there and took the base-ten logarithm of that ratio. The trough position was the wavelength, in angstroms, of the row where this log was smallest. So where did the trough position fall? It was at 3881.92 angstroms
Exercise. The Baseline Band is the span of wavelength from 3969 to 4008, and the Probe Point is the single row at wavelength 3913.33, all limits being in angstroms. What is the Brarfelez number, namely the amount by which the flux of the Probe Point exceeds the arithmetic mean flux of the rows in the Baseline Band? 0.73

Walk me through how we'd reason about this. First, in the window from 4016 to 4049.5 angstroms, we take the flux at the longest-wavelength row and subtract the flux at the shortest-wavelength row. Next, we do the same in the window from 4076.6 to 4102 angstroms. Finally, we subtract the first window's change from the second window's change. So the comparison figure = -0.5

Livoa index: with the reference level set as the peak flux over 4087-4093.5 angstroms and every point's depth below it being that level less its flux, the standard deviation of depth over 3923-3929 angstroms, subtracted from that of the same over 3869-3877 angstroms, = -0.06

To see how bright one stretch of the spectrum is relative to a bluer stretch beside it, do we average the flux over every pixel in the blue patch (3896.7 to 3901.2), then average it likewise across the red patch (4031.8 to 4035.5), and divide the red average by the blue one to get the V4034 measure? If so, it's 0.91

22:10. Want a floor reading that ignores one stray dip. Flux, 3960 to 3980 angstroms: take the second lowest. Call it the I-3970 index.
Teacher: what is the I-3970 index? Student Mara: 2.57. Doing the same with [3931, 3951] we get 5.62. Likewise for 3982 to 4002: 5.32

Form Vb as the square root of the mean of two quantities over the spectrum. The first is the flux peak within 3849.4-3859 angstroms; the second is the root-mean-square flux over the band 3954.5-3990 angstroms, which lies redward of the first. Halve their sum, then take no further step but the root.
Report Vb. 2.47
